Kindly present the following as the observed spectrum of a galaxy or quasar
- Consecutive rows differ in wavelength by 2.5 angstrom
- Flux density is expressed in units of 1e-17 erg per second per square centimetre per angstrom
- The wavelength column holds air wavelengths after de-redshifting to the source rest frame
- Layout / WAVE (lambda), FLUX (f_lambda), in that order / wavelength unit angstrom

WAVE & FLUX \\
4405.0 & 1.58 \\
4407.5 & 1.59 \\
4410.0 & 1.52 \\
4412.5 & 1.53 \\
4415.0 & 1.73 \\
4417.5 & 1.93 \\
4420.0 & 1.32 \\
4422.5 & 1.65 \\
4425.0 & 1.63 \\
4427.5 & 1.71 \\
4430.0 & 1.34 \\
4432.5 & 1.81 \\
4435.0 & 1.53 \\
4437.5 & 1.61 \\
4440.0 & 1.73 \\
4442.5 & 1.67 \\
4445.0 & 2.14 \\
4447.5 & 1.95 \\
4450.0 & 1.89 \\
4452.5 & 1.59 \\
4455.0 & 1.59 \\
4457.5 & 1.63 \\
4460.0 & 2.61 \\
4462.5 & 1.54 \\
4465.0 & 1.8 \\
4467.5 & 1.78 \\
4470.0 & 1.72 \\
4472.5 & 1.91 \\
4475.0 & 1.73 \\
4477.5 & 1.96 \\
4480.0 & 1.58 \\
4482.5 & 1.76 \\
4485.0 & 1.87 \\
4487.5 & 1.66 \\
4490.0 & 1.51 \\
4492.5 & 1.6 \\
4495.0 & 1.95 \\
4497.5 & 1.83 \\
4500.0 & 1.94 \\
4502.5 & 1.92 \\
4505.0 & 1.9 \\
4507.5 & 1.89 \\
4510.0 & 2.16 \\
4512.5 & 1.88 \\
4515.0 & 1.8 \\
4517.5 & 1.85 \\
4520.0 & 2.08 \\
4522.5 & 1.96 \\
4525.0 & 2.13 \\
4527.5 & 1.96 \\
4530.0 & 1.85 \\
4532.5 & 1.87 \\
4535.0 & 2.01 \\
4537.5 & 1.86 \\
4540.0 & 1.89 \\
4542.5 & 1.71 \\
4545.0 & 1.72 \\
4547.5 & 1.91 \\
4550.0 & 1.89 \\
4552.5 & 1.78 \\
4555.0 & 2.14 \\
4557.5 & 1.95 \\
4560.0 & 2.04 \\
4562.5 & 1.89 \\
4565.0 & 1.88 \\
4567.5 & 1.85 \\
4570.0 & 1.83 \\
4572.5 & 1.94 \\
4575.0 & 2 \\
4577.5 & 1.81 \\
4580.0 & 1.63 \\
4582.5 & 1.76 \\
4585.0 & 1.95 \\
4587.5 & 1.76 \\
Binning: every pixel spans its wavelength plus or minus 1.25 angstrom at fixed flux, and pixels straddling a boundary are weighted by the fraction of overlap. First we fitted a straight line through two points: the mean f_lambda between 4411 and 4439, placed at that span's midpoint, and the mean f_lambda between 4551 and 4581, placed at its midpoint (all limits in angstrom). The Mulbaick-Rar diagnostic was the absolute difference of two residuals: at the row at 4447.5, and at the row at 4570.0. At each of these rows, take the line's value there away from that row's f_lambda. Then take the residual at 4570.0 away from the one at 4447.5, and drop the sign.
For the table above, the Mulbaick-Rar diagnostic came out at 0.36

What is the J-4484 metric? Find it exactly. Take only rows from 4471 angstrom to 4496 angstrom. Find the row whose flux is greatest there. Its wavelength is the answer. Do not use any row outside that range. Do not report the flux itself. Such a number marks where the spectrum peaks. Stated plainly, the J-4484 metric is 4477.5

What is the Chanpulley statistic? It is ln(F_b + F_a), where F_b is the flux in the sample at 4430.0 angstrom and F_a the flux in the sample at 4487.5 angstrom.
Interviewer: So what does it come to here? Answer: 1.10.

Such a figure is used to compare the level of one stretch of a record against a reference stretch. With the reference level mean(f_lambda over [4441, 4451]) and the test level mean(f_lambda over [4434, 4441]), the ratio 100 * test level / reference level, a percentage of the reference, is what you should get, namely 85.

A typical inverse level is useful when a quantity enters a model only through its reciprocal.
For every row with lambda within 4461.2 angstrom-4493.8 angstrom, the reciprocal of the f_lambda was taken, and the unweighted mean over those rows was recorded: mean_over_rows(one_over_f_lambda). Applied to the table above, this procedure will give 0.58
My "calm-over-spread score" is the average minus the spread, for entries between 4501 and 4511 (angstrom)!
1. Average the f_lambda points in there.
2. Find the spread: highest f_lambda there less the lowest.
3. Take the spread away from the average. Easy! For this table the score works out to 1.7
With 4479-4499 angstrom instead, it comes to 1.3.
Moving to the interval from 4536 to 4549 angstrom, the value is 1.6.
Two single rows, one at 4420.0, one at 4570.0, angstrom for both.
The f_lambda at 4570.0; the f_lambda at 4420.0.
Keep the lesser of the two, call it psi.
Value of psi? 1.32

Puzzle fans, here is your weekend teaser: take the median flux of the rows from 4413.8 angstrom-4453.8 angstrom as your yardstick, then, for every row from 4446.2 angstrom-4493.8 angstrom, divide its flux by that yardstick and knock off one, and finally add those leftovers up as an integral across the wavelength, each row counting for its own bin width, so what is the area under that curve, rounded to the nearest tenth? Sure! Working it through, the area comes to 2.3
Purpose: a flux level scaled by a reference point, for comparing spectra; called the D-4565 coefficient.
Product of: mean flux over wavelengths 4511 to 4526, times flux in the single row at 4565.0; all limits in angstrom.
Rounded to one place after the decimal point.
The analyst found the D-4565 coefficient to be 3.7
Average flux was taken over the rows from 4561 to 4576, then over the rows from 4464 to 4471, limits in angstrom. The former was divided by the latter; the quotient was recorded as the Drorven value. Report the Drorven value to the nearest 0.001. 1.075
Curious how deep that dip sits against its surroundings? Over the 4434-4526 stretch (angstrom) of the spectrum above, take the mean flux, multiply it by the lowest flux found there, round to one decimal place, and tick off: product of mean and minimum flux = 2.8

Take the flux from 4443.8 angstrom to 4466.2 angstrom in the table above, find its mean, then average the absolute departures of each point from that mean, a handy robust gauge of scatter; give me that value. 0.26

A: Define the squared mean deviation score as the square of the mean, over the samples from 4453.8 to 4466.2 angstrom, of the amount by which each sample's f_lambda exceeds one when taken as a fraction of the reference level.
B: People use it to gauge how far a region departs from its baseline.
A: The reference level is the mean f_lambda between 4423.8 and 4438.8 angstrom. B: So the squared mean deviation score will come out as 0.020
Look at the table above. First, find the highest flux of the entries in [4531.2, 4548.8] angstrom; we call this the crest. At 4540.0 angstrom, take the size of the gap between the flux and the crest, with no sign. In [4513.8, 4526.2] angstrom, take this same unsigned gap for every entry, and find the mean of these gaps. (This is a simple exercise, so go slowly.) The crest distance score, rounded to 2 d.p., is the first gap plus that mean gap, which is 0.24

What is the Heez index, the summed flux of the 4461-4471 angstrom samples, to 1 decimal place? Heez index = 6.8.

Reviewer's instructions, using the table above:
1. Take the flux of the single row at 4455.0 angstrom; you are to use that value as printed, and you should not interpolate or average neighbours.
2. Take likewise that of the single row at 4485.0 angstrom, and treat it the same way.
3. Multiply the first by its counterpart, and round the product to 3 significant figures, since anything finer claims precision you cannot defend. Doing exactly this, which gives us 2.97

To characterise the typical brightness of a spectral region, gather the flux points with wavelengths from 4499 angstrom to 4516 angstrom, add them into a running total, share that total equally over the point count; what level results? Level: 1.93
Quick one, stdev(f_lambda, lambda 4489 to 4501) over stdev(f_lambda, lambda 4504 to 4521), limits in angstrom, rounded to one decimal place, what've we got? 1.5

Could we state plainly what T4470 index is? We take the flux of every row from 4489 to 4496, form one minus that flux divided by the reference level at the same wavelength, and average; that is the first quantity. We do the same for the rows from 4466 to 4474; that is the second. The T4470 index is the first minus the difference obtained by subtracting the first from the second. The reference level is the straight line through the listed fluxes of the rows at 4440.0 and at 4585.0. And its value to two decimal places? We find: 0.15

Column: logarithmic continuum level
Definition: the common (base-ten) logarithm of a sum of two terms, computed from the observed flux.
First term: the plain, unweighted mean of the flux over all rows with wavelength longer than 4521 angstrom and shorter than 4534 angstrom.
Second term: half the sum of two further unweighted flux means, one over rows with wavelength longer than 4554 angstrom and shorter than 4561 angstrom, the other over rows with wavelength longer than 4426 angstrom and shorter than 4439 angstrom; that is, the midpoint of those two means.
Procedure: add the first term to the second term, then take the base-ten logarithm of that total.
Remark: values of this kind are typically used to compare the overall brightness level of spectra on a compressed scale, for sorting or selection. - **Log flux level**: 0.577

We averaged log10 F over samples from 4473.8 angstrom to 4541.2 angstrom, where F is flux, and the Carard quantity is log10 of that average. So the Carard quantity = -0.57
